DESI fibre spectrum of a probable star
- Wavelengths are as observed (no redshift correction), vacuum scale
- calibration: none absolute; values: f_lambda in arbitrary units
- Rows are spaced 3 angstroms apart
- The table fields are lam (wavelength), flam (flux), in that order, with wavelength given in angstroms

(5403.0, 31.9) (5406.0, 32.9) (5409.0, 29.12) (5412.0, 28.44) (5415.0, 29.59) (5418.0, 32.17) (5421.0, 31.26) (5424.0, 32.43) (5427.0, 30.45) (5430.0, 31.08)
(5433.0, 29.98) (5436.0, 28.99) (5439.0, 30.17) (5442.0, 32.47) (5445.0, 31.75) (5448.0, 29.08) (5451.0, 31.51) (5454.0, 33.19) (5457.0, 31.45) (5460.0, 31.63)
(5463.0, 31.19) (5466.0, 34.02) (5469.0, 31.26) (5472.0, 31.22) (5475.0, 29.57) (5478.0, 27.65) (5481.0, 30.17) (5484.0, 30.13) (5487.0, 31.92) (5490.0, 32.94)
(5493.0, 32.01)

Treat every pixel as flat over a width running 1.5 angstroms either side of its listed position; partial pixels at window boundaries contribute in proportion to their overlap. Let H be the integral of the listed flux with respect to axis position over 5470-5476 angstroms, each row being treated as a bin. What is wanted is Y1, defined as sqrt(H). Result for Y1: 13.5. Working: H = 183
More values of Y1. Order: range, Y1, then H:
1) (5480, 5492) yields 19.4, 376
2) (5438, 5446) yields 15.9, 252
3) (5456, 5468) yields 19.6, 385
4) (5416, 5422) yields 13.8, 189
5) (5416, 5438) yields 26.1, 679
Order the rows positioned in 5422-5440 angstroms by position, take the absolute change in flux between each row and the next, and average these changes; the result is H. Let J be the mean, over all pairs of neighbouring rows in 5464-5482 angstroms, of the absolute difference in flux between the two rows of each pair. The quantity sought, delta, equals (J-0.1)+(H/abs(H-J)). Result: 3.6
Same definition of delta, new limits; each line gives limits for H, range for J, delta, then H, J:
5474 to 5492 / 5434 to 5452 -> 5.4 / 1.46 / 1.86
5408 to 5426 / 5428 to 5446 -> 33.6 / 1.30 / 1.26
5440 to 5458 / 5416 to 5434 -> 3.7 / 1.85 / 1.16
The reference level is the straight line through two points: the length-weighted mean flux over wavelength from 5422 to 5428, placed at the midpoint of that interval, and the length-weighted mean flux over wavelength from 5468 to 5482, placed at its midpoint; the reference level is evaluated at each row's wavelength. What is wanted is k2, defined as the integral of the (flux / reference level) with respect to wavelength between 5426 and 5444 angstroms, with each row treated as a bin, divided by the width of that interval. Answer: 0.98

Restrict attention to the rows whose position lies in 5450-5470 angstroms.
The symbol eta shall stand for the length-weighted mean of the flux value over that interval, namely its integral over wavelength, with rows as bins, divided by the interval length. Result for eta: 32.1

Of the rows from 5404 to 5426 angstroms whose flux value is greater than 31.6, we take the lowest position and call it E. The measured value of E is 5406.0 angstroms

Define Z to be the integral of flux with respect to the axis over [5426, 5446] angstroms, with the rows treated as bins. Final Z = 614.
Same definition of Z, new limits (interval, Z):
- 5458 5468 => 322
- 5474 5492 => 548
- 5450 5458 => 257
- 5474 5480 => 172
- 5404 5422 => 551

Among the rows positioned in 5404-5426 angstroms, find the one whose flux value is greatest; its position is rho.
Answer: 5406.0 angstroms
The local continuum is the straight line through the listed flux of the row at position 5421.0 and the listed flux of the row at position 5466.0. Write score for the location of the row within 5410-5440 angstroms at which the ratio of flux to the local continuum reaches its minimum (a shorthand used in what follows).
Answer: 5436.0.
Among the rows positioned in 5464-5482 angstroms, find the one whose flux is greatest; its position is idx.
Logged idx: 5466.0 angstroms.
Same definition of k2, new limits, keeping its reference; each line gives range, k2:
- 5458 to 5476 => 1.04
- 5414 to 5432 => 0.99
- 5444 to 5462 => 1.03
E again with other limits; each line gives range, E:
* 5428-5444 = 5442.0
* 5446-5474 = 5454.0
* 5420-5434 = 5424.0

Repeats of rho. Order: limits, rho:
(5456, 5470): 5466.0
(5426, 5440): 5430.0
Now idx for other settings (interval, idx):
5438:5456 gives 5454.0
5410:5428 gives 5424.0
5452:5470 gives 5466.0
